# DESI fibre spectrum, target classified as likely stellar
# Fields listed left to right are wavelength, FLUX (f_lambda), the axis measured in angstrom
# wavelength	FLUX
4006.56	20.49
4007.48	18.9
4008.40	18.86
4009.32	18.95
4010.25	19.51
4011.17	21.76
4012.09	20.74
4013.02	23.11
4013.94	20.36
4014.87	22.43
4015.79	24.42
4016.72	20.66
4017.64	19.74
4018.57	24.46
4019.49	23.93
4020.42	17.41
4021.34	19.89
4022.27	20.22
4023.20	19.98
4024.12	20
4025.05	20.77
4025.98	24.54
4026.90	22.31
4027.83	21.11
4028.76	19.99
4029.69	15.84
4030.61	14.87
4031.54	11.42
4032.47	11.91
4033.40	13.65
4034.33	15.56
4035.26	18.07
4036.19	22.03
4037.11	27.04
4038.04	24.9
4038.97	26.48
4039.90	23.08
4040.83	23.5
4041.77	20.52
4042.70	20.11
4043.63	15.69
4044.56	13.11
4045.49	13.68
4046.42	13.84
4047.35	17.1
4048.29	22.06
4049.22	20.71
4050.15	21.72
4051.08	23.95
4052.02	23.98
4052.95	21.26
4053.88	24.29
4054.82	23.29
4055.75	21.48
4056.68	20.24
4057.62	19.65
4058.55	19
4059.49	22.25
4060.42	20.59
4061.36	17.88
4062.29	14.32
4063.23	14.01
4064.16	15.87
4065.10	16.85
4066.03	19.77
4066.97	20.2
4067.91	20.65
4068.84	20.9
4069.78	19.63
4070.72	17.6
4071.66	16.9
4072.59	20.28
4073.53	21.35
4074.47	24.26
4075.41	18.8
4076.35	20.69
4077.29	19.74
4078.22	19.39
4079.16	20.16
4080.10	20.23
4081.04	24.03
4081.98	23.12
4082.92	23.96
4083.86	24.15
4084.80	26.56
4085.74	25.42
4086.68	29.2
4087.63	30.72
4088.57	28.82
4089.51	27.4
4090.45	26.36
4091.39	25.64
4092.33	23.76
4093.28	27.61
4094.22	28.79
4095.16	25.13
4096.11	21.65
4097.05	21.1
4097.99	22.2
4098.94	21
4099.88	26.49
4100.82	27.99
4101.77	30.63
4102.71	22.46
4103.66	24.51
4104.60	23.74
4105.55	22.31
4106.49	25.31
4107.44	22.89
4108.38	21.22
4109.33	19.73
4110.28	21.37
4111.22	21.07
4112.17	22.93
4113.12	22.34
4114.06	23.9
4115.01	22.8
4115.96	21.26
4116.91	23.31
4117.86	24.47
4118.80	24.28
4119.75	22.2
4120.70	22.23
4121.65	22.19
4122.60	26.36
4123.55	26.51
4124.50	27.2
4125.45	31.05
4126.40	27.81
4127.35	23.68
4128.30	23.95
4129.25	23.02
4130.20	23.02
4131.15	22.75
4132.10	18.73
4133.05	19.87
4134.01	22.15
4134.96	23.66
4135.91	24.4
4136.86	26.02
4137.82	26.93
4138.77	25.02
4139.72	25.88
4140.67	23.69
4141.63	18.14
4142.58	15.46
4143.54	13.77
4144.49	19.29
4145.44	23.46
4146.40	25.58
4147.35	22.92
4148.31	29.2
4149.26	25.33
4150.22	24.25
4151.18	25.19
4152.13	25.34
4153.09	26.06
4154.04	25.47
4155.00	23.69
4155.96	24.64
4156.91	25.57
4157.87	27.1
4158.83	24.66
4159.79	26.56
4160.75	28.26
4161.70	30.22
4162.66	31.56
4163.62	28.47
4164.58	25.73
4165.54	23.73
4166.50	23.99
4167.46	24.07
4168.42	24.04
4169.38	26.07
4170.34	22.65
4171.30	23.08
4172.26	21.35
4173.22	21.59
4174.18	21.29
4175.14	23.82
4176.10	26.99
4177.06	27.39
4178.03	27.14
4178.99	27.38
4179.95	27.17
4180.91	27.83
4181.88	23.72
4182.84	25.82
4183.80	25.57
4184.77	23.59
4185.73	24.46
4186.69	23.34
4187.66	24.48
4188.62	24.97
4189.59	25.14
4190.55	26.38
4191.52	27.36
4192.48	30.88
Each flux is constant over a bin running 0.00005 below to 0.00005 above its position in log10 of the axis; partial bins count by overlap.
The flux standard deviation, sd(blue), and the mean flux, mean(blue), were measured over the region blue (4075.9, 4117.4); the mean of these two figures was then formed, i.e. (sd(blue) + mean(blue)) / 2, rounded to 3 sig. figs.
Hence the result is 13.5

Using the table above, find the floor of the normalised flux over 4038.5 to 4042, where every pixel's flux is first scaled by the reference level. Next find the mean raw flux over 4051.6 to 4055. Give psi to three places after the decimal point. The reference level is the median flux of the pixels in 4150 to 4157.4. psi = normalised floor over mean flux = 0.035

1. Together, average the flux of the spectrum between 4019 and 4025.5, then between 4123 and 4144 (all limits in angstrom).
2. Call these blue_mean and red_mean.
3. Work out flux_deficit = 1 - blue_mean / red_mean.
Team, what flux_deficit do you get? 0.13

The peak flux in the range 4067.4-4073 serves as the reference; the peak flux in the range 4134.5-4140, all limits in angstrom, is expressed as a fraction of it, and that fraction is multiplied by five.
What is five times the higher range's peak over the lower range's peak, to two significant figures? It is 6.4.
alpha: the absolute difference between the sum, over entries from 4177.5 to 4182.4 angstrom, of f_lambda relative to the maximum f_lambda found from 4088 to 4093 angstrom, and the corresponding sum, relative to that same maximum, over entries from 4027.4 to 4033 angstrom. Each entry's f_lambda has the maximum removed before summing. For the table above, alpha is 67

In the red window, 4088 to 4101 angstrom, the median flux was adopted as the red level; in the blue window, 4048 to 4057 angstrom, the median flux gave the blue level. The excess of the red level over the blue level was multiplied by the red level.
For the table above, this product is 107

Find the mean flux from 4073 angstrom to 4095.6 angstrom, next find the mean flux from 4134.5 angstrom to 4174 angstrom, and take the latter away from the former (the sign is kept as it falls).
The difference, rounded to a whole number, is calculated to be 0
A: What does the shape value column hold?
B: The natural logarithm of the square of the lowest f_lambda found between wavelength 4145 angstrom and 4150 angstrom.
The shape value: 6.26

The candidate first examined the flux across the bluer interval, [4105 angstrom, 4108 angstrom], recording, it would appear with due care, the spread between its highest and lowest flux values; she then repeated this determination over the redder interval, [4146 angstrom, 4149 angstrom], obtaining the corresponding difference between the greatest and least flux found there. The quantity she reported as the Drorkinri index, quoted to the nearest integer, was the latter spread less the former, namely 3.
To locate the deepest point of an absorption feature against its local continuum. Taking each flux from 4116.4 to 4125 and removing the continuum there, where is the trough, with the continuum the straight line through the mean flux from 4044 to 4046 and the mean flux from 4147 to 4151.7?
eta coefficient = 4121.65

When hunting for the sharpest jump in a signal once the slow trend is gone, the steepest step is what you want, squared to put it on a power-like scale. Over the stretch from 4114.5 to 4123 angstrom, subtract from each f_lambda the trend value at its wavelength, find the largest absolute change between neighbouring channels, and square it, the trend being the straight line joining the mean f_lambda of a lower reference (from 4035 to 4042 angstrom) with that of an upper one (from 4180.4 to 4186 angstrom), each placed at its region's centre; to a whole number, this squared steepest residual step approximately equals 17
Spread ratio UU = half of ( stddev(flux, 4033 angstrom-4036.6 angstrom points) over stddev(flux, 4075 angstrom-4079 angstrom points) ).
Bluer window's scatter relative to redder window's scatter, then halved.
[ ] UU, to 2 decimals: 2.29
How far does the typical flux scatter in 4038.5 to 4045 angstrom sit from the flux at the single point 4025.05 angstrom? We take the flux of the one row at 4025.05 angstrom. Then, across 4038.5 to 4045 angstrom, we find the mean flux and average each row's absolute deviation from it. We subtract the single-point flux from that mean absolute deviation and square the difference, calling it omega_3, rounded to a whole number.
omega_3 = 299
